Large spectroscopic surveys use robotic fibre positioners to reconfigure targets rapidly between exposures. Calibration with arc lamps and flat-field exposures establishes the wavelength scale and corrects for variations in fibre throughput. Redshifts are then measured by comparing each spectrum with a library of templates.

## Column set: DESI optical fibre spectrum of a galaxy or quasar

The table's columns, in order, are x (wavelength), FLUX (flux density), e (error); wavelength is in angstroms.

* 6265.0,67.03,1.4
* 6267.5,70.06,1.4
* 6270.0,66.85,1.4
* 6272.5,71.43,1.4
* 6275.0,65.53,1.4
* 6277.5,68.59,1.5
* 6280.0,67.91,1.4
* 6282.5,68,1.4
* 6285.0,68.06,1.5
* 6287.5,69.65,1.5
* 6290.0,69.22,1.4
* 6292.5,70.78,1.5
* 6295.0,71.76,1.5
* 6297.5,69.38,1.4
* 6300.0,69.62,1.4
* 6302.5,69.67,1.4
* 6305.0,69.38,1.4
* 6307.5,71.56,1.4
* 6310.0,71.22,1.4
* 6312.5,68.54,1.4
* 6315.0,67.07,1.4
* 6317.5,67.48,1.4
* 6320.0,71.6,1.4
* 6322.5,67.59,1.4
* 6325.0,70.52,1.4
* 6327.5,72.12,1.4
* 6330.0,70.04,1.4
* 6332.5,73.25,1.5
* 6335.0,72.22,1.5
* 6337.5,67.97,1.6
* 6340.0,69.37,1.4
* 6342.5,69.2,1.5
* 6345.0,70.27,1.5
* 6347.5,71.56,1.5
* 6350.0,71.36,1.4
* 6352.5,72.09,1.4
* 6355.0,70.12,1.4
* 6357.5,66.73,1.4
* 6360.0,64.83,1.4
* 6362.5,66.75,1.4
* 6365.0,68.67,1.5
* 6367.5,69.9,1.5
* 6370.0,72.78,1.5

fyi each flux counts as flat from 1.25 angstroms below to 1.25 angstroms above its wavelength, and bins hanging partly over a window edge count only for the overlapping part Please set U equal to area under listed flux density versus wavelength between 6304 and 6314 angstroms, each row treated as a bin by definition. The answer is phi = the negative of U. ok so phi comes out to -701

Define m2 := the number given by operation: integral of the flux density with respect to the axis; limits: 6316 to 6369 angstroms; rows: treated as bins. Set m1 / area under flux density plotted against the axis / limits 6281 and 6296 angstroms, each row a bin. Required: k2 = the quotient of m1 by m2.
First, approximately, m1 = 1043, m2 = 3694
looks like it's 0.3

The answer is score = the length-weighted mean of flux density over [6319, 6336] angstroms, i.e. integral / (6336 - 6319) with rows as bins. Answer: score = 71.0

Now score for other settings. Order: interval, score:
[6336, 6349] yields 69.8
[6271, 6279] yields 68.4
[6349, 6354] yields 71.7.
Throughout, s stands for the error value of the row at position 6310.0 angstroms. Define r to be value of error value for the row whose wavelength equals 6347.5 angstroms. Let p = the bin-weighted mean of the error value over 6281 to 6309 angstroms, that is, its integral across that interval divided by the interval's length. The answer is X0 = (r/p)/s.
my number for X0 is 0.746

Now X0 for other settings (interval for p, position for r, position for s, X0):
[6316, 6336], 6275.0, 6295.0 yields 0.656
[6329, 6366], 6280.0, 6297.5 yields 0.688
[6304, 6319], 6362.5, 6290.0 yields 0.714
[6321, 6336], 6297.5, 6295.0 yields 0.652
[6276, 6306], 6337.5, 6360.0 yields 0.793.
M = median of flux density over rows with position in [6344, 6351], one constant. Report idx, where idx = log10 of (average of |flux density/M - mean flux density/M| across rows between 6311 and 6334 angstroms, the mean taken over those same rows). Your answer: -1.58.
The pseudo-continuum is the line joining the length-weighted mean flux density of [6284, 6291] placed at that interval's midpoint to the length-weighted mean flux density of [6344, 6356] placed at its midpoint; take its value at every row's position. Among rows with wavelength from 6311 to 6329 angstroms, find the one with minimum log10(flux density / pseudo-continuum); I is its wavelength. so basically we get 6315.0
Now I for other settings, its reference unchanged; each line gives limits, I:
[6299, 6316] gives 6315.0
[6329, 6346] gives 6337.5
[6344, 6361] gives 6360.0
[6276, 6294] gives 6285.0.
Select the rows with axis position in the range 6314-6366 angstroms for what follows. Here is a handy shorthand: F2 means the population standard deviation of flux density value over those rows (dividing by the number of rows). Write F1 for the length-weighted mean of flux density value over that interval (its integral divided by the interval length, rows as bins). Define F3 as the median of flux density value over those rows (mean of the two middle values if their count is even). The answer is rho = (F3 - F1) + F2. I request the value 2.7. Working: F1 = 69.6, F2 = 2.2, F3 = 70.0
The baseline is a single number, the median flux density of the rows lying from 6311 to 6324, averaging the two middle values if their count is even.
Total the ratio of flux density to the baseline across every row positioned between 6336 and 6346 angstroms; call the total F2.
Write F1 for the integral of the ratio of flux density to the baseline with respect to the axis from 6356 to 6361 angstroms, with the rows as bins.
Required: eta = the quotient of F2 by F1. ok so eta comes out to 0.84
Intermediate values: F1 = 5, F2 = 4.1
